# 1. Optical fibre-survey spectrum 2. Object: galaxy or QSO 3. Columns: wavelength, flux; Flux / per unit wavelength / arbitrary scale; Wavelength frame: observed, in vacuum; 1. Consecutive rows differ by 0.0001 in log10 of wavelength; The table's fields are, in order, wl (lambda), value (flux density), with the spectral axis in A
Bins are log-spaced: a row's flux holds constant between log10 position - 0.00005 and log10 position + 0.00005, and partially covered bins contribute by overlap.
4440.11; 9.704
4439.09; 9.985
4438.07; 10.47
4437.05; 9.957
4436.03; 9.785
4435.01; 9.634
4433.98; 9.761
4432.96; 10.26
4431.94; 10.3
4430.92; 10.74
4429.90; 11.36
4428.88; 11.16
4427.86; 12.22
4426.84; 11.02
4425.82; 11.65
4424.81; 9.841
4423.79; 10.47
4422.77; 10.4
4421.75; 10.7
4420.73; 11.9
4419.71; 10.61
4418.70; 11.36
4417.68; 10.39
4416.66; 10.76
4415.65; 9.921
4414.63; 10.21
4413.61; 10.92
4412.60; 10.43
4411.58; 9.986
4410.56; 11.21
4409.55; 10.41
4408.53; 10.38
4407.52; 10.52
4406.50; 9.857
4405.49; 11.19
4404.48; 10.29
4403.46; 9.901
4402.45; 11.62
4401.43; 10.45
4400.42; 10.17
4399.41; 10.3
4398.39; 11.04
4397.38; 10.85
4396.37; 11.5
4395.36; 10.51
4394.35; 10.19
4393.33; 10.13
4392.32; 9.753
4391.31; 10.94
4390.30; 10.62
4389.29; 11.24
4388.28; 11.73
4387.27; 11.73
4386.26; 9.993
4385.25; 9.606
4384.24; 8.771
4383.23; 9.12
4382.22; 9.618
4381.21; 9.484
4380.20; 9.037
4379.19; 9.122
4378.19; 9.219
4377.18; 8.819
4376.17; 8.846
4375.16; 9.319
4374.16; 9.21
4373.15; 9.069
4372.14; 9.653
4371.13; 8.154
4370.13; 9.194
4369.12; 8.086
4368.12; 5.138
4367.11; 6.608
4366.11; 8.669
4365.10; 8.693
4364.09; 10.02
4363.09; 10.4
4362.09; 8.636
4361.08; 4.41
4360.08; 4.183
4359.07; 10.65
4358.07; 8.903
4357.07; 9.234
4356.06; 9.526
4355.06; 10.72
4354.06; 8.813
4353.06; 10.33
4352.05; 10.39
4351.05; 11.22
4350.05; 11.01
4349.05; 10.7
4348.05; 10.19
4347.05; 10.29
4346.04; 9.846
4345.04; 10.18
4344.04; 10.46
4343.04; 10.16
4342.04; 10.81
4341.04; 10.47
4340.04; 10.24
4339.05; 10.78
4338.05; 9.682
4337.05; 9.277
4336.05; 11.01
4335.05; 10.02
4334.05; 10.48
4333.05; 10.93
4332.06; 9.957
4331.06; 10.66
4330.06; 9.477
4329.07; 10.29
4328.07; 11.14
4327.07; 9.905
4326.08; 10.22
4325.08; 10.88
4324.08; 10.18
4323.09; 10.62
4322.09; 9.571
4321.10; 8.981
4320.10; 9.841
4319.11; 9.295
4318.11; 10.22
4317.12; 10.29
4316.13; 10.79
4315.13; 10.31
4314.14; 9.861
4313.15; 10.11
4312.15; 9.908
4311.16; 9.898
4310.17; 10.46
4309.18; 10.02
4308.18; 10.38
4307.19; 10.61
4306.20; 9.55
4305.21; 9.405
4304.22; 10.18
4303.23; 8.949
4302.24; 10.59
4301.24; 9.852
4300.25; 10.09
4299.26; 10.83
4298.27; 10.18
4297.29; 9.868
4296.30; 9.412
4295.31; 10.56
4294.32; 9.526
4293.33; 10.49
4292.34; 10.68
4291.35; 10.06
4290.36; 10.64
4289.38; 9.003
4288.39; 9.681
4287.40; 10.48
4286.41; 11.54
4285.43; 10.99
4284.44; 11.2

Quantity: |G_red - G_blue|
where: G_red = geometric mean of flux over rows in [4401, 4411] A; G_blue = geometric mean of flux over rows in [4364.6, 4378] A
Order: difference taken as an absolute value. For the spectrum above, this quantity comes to 2.25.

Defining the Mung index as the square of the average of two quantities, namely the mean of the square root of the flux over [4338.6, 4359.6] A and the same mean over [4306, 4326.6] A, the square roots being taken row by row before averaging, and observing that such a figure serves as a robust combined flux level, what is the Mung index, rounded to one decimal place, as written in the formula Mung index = 10.2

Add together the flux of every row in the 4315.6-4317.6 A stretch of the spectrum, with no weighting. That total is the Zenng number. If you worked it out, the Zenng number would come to 21.1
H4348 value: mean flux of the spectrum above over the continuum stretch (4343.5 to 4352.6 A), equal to 10.5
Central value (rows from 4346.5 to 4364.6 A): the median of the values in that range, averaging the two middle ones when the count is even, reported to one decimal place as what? 10.2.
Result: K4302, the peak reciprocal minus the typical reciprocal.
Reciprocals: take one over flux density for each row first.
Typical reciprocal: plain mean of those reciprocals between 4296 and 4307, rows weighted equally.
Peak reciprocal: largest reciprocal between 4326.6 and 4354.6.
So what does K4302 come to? 0.012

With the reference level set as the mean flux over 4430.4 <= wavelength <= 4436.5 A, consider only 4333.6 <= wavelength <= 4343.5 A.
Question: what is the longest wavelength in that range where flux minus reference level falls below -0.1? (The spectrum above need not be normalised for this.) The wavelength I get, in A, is 4338.05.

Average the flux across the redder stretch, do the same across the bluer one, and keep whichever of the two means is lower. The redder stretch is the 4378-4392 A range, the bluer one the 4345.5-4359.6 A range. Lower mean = 10.0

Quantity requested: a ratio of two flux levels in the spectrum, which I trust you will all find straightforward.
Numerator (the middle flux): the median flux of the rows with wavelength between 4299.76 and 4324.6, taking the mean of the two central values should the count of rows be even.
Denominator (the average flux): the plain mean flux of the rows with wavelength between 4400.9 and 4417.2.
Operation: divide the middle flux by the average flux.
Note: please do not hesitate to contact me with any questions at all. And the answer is 0.96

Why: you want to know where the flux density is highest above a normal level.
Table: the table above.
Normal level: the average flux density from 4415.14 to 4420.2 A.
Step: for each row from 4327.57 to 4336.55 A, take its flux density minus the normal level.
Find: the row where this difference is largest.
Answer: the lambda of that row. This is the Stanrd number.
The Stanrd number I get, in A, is 4328.07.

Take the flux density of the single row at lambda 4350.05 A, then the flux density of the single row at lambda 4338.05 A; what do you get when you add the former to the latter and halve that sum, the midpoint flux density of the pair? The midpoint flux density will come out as 10.35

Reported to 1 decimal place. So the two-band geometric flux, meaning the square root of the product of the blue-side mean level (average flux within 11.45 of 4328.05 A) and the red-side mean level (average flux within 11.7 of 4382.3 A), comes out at 9.9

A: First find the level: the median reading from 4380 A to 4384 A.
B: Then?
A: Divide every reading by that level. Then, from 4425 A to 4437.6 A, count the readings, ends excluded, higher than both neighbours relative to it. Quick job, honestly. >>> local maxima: 2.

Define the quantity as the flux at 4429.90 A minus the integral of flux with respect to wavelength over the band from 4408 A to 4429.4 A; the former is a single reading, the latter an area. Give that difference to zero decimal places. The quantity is -219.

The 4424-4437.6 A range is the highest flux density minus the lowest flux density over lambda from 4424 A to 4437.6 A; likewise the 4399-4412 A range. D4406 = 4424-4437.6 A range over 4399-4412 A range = 1.5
